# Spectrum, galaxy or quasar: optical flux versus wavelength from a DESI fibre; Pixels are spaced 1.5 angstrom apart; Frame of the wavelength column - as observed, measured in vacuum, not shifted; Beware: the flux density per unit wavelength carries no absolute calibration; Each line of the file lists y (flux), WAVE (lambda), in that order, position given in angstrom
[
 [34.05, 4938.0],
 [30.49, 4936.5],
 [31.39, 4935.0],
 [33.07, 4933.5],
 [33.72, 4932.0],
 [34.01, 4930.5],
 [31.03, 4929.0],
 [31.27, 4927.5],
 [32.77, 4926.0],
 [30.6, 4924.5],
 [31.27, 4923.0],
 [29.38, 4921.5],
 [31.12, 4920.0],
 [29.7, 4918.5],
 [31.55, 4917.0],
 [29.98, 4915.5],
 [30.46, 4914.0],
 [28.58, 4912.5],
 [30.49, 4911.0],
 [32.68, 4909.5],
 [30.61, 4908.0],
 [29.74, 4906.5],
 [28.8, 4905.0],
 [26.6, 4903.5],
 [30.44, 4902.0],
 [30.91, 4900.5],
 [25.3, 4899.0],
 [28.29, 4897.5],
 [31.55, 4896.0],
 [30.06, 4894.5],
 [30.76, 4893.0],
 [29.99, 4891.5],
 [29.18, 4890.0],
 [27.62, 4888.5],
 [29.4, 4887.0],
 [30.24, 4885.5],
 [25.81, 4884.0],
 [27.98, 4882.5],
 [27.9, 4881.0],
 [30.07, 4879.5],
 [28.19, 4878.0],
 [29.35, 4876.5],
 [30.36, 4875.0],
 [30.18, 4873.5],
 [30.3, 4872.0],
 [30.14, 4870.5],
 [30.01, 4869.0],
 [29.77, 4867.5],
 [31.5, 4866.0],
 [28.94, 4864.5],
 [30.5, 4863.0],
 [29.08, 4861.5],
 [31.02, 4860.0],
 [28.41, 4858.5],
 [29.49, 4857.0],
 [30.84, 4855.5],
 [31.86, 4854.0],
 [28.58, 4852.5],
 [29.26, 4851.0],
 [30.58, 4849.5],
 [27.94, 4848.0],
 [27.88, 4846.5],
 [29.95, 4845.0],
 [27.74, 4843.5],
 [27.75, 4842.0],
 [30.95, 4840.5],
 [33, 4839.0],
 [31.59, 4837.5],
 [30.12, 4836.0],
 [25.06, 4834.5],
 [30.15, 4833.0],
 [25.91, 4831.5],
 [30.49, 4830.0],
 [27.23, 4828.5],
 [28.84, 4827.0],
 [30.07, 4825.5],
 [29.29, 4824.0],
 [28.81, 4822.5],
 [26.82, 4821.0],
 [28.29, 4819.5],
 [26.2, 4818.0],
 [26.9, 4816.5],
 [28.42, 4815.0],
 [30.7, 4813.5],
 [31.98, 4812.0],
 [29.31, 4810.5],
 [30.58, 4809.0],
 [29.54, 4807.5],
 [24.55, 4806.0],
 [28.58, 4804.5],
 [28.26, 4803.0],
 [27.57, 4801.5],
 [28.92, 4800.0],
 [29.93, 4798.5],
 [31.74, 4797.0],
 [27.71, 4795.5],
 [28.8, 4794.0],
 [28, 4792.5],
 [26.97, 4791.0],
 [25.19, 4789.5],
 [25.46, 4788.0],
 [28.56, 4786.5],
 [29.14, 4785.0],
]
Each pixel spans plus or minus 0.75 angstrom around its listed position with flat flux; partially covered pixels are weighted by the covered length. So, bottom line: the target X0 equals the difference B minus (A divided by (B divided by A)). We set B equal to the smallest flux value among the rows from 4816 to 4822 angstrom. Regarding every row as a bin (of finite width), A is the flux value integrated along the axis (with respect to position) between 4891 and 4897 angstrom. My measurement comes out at -1254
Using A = 183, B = 26.2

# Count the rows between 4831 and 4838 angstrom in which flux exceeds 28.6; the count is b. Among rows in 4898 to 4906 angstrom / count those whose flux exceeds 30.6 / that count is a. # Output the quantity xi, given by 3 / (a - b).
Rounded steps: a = 1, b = 3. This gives -1.5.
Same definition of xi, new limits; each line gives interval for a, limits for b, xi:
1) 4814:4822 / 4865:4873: -0.6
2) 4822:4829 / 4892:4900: -1.0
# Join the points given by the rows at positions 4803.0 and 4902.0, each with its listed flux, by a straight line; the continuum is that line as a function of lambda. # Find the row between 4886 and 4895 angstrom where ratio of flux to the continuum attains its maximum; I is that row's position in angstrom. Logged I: 4893.0 angstrom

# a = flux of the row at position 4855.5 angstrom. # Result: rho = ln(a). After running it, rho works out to 3.43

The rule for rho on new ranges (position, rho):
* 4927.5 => 3.44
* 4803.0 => 3.34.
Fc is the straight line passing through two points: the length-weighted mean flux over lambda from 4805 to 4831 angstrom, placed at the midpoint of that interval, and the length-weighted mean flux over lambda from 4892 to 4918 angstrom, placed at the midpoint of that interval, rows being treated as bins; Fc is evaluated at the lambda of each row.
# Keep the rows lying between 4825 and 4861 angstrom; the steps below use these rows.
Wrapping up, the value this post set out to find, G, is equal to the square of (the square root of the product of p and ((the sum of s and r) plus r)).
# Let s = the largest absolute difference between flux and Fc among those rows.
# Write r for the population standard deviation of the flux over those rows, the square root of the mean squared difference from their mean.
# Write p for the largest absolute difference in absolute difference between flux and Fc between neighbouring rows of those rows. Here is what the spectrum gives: 20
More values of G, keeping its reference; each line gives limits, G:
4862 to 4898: 19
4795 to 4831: 29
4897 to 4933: 27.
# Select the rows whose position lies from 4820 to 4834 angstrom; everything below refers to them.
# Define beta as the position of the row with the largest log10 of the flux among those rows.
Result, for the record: 4830.0 angstrom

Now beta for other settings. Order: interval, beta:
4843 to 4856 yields 4854.0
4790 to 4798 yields 4797.0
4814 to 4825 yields 4824.0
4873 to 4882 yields 4875.0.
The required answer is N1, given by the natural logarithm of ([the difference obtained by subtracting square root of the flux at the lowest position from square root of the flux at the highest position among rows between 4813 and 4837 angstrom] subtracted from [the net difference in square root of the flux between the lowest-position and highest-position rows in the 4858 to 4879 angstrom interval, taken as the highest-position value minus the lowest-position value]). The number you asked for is -3.4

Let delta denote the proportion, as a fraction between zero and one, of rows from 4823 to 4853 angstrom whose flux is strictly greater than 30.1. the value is 0.35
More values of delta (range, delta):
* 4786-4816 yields 0.20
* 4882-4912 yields 0.40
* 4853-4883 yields 0.45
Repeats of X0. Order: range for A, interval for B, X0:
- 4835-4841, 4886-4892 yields -1239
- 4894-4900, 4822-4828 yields -1010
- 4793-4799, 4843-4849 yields -1099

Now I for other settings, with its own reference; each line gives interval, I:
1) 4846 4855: 4854.0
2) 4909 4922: 4909.5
